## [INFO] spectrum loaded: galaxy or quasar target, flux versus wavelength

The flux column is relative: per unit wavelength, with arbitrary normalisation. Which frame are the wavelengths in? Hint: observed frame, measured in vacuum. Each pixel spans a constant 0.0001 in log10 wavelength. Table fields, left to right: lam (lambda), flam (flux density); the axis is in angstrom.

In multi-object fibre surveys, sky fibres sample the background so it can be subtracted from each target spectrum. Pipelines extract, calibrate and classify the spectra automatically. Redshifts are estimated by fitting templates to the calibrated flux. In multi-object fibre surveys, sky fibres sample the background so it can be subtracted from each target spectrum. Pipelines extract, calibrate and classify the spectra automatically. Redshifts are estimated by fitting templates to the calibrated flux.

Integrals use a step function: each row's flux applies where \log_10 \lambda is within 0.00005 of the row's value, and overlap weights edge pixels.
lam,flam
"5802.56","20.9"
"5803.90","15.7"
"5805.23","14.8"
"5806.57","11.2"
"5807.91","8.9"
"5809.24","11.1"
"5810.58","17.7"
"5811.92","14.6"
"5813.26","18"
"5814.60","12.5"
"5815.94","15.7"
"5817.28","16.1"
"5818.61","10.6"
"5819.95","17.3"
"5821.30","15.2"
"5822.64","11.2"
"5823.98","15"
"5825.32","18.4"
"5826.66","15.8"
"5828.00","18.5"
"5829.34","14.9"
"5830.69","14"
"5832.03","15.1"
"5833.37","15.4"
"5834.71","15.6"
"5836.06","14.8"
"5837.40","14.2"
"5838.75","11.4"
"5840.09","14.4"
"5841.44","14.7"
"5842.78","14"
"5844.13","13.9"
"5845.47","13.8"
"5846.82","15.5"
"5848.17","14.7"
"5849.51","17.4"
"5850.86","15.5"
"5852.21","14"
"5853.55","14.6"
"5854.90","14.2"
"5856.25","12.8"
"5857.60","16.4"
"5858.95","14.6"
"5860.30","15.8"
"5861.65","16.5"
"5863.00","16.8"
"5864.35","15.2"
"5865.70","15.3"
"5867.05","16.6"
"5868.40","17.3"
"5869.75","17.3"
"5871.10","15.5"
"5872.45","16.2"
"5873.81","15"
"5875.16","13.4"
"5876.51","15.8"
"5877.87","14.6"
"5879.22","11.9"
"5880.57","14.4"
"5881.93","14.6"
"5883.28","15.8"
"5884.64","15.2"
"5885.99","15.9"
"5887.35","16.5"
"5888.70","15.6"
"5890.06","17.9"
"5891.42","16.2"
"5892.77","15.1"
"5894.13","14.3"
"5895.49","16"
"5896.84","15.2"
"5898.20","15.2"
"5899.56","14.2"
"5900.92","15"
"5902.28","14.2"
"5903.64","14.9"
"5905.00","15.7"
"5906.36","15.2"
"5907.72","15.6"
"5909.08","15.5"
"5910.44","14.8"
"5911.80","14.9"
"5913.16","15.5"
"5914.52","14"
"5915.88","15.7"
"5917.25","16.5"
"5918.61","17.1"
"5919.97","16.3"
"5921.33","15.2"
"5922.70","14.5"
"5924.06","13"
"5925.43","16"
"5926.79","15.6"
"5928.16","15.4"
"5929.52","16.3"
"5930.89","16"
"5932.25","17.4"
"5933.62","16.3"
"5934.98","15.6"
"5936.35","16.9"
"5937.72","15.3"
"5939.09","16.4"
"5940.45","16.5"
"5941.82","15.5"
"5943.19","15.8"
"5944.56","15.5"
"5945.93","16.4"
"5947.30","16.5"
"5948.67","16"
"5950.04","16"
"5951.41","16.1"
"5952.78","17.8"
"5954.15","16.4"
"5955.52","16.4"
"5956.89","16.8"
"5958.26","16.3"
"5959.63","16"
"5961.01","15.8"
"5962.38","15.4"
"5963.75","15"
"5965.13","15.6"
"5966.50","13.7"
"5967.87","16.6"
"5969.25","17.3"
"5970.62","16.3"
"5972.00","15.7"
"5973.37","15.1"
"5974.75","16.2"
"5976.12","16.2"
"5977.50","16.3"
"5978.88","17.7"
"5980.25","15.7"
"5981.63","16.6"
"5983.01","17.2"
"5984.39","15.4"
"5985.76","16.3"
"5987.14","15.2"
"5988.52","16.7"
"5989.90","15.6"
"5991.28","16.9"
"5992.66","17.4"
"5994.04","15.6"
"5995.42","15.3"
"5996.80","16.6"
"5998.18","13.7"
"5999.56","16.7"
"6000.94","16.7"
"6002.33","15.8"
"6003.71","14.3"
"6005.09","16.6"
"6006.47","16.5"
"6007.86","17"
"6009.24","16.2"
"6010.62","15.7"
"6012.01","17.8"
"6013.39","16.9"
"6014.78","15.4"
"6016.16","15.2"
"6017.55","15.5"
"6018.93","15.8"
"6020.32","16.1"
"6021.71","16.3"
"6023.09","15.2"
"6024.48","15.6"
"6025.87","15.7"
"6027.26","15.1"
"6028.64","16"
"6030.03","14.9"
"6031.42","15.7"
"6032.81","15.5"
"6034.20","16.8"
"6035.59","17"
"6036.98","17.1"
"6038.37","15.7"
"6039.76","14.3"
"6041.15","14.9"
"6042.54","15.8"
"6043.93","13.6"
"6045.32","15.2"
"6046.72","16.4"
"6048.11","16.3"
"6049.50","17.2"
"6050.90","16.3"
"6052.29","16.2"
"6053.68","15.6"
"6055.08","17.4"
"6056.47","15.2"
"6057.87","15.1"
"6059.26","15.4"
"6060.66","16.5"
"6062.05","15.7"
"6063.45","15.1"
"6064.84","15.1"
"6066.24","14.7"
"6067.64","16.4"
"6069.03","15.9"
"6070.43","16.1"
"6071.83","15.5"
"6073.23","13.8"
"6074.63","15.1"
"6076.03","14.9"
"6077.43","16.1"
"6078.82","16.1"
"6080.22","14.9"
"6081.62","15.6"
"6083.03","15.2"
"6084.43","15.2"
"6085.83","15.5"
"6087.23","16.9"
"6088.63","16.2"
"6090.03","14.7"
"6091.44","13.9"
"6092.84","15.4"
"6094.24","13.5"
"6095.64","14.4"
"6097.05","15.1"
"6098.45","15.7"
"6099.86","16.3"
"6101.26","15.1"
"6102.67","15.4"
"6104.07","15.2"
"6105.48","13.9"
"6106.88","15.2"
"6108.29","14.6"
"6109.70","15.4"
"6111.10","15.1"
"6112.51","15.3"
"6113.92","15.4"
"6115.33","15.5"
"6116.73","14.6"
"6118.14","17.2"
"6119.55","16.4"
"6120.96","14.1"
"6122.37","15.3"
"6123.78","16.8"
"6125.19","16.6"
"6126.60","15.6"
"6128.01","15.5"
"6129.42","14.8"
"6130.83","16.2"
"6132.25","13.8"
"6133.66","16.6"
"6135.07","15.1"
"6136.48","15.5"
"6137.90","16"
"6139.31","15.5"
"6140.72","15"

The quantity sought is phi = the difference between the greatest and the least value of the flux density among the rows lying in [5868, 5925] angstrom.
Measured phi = 6.0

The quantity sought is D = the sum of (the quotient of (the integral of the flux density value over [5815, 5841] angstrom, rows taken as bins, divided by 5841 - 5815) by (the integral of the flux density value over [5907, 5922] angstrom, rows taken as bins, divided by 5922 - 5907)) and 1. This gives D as 1.96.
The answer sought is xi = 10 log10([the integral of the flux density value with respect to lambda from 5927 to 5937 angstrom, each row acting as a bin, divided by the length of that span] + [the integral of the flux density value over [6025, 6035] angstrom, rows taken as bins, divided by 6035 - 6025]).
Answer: 15.04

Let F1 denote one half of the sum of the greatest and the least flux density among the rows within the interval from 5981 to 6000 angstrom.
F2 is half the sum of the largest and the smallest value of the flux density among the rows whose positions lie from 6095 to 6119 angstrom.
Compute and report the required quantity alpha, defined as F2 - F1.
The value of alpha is 0.0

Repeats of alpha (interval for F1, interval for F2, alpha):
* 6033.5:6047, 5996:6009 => 0.0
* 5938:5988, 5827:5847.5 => -0.8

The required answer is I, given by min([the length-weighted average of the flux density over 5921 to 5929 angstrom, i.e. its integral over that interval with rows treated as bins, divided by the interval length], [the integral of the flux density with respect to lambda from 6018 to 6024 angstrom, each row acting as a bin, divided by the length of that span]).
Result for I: 15.0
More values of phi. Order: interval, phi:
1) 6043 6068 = 3.8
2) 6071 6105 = 3.4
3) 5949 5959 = 1.8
